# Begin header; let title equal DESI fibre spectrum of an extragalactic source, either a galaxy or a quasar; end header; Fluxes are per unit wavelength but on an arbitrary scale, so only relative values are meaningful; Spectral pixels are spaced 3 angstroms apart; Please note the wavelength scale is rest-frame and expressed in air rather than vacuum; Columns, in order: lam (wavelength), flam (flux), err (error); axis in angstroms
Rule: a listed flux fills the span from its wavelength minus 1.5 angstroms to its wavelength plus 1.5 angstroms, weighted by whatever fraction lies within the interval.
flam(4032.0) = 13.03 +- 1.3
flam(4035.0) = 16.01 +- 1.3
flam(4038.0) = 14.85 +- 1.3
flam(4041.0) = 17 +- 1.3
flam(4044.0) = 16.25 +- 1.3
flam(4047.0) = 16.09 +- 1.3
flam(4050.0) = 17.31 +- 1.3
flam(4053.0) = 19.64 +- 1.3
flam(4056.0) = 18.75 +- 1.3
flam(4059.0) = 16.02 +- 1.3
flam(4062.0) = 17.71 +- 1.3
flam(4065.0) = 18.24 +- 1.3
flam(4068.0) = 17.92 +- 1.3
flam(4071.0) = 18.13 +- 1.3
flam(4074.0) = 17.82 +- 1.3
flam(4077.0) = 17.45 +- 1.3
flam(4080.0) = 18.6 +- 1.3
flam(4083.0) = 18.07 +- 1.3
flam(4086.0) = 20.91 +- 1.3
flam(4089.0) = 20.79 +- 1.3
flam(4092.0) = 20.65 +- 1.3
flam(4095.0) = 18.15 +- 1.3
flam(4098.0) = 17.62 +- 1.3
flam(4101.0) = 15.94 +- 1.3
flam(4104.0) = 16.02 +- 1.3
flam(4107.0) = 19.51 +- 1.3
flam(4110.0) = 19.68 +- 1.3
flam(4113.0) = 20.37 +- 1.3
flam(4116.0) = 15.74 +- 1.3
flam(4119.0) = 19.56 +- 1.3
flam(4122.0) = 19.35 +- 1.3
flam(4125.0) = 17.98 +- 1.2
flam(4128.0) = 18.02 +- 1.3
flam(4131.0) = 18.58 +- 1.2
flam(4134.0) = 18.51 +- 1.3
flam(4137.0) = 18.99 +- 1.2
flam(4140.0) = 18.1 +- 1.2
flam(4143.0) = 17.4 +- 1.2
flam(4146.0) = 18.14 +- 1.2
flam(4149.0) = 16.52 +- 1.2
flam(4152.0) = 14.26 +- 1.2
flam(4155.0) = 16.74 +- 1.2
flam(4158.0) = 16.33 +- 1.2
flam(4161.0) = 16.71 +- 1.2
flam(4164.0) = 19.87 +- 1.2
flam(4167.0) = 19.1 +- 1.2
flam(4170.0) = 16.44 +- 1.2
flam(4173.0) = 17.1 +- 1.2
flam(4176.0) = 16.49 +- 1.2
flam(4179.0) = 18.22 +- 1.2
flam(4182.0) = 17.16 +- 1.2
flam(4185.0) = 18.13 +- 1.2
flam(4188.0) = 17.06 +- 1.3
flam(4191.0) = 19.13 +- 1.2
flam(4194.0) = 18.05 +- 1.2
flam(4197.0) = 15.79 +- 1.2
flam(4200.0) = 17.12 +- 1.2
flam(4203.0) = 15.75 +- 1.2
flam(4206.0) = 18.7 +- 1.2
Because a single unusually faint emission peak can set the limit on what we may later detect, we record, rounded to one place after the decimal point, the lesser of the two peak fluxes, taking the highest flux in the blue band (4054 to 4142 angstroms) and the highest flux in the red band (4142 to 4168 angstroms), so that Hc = 19.9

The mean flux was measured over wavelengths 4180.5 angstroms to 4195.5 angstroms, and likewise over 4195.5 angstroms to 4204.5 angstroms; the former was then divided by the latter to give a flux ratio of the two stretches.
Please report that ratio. 1.10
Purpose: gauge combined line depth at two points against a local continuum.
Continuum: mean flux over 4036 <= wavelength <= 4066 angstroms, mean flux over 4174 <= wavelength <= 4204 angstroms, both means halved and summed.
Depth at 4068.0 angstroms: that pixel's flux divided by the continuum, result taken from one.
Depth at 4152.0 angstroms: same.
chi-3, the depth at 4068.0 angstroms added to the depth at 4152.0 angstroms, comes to 0.13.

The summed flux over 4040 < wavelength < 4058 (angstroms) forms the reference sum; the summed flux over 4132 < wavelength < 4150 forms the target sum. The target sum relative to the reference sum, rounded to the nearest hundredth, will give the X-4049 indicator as 1.02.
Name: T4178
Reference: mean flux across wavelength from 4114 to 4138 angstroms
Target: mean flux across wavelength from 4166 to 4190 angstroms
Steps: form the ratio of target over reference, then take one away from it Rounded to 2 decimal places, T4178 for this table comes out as -0.05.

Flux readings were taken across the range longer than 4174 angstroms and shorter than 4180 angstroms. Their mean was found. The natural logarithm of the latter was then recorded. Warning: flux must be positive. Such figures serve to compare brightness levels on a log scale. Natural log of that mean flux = 2.85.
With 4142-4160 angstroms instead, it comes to 2.81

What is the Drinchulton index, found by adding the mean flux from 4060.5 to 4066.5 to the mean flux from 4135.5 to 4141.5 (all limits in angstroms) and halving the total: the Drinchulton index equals 18.3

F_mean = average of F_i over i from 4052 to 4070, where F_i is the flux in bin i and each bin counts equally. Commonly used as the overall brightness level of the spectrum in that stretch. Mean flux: 18.0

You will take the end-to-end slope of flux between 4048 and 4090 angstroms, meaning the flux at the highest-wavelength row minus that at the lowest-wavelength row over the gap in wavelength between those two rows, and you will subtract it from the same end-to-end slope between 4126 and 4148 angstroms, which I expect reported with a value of -0.083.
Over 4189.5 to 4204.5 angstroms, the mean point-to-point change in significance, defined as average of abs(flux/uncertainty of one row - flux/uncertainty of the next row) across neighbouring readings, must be 1.26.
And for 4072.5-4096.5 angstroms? 0.84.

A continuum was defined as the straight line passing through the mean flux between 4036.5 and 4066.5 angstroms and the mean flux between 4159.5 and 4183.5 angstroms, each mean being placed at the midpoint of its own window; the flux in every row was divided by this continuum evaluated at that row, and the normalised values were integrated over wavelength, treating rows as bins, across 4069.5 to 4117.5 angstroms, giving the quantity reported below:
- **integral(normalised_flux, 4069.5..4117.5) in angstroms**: 51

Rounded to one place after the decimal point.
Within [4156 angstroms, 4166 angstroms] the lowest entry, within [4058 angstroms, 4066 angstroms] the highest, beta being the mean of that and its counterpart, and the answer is 17.3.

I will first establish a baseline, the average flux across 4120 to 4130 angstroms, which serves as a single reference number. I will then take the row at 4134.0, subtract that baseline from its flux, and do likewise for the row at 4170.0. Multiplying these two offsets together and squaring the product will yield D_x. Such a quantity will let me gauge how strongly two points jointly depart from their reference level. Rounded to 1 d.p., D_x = 0.0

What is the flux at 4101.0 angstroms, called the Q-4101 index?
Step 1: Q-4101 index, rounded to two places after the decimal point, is 15.94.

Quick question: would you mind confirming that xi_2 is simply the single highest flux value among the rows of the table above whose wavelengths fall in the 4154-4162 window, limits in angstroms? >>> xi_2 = 16.74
